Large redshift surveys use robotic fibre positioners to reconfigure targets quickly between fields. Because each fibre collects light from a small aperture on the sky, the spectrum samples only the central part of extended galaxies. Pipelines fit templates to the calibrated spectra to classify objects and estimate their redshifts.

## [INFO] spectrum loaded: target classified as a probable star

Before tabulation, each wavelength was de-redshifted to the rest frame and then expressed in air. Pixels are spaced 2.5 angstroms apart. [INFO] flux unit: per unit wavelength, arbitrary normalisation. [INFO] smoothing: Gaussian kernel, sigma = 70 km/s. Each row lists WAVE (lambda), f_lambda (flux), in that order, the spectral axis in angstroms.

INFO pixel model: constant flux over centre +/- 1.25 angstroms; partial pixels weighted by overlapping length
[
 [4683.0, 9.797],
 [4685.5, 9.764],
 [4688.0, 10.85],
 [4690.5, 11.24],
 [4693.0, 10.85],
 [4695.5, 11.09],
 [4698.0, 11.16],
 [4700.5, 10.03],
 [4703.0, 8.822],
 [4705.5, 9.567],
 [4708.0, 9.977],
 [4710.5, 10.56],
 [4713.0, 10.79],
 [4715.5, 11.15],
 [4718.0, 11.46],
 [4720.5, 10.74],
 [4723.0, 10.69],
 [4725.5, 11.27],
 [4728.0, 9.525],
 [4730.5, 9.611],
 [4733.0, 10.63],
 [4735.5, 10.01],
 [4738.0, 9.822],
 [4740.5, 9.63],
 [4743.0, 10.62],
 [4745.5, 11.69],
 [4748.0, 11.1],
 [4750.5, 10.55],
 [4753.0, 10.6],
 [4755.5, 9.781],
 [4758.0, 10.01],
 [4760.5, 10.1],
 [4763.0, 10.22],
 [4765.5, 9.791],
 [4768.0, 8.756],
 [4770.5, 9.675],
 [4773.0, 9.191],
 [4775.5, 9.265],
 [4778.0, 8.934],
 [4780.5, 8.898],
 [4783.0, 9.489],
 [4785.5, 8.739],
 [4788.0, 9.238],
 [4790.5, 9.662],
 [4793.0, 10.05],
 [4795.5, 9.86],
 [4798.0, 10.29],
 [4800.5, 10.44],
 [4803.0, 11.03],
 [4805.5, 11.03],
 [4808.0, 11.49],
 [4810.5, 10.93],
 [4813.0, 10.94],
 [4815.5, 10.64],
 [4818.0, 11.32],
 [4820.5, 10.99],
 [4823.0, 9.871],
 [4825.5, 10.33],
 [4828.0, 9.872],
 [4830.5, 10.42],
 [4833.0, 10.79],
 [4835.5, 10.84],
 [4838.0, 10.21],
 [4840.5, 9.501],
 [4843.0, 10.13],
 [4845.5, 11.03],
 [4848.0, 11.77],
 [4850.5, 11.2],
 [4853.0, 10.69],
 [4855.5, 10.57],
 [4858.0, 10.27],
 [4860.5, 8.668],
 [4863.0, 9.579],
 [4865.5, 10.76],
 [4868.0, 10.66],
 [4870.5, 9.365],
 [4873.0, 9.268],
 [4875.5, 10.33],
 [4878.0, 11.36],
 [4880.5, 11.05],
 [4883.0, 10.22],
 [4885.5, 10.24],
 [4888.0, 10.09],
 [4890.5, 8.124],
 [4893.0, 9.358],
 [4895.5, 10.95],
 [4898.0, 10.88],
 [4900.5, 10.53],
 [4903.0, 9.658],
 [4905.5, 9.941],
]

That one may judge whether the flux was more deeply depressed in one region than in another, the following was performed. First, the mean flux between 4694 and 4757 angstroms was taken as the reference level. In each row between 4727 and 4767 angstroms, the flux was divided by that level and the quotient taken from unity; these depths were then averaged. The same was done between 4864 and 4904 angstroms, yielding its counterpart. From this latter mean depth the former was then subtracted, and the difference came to 0.005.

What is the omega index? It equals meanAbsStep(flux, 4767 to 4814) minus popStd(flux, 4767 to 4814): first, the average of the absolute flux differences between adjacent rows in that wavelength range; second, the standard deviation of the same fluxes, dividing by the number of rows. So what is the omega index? -0.47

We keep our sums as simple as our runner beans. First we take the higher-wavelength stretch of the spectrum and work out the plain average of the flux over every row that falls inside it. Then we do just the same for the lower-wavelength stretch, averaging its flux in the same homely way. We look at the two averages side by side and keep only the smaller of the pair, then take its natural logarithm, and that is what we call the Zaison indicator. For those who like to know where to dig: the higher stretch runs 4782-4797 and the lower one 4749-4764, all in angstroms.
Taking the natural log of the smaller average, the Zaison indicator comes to 2.25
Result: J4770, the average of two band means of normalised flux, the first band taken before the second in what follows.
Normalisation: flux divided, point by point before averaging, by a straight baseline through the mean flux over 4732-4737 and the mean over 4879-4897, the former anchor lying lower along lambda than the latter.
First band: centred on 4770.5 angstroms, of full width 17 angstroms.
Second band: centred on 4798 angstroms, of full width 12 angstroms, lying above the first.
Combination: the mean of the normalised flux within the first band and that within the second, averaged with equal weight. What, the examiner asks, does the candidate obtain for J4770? 0.97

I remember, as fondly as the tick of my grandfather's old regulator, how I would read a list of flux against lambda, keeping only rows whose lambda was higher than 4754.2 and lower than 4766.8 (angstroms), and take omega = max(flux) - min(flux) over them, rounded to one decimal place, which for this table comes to 0.4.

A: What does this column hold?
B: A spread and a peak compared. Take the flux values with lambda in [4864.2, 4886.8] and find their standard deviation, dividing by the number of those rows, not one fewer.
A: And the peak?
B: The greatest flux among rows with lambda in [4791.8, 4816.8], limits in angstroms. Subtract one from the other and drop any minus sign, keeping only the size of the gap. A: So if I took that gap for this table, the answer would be 10.8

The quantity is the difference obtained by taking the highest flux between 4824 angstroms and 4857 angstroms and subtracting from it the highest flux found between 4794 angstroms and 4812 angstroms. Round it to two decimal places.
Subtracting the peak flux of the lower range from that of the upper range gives 0.28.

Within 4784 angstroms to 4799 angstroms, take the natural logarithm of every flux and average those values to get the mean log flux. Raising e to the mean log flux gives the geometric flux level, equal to 9.6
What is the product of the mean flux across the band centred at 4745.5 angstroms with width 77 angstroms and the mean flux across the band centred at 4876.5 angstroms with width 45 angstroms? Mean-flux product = 102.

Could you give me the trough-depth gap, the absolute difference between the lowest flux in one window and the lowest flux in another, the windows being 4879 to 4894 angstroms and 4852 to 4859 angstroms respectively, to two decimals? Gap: 2.15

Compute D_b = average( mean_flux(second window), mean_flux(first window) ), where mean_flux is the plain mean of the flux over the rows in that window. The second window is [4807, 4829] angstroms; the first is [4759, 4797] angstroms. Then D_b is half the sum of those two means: 10.1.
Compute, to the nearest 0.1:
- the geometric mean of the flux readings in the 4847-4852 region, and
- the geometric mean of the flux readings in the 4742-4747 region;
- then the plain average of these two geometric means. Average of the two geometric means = 11.3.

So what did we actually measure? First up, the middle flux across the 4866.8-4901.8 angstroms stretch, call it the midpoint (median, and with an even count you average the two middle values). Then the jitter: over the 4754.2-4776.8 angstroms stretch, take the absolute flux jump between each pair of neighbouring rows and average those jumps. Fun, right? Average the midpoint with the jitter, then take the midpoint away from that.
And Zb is -4.93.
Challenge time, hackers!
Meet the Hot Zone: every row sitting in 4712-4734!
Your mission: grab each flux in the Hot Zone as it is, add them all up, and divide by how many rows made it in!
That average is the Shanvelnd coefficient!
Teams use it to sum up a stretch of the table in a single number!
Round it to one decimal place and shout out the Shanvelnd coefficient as 10.7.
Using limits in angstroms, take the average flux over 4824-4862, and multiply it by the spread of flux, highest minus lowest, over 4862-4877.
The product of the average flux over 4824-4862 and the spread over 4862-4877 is 16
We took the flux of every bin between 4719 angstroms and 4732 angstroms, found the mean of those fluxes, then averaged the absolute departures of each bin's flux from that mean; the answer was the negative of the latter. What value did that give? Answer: -0.6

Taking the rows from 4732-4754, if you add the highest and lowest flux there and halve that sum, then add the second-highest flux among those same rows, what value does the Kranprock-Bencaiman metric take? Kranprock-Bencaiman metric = 21.8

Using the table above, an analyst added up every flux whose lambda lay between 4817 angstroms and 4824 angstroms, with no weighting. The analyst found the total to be 32.2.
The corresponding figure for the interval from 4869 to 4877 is 29.0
